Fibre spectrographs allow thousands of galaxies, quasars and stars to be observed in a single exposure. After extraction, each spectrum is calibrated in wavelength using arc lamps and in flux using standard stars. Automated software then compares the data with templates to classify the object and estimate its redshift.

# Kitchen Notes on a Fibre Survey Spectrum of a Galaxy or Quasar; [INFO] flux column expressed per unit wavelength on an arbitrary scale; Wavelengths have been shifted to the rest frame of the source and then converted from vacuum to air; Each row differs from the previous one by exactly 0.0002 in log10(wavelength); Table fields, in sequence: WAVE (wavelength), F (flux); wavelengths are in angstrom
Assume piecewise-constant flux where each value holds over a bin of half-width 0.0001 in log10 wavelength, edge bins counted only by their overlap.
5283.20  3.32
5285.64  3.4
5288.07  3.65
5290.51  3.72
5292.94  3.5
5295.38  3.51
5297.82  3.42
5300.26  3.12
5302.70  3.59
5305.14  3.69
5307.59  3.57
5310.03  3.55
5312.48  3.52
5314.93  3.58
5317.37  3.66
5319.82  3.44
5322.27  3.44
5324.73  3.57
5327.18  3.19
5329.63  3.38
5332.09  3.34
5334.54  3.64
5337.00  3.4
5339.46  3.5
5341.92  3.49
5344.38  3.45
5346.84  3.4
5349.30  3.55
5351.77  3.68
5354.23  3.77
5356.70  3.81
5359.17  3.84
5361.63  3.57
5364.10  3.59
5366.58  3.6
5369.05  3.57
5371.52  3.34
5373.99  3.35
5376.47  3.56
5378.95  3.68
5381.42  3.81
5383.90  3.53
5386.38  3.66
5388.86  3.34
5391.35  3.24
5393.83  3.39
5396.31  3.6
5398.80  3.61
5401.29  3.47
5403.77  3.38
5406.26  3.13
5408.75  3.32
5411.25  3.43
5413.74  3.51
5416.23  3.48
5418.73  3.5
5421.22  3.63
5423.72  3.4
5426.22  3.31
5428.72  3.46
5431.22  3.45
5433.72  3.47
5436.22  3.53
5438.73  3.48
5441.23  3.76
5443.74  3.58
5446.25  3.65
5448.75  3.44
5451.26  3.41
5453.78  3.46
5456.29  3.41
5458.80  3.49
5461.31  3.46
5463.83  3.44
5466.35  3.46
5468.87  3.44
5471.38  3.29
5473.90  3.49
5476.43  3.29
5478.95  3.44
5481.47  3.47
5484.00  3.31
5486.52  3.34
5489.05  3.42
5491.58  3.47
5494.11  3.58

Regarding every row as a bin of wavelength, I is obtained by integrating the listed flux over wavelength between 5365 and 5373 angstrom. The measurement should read 28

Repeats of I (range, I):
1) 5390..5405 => 52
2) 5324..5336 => 41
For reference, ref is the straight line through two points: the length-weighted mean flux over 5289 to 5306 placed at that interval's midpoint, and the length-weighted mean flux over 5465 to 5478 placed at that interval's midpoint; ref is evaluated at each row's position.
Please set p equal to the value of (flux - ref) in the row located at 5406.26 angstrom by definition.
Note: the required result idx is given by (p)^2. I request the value 0.094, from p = -0.31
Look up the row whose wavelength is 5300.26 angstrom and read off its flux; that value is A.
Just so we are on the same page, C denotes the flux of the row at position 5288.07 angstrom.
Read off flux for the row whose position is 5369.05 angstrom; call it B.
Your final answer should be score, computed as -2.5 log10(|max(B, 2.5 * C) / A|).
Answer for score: -1.17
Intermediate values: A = 3.12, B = 3.57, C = 3.65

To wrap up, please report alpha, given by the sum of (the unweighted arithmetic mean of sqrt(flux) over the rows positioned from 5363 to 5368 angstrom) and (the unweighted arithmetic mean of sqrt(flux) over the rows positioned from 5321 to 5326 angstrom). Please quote 3.77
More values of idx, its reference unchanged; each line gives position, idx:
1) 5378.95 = 0.051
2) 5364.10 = 0.016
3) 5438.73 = 0.004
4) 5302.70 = 0.008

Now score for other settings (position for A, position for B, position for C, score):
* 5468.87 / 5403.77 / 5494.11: -1.04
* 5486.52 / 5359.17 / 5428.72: -1.03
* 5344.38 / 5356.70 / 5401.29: -1.00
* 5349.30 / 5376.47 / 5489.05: -0.95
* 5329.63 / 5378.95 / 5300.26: -0.91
